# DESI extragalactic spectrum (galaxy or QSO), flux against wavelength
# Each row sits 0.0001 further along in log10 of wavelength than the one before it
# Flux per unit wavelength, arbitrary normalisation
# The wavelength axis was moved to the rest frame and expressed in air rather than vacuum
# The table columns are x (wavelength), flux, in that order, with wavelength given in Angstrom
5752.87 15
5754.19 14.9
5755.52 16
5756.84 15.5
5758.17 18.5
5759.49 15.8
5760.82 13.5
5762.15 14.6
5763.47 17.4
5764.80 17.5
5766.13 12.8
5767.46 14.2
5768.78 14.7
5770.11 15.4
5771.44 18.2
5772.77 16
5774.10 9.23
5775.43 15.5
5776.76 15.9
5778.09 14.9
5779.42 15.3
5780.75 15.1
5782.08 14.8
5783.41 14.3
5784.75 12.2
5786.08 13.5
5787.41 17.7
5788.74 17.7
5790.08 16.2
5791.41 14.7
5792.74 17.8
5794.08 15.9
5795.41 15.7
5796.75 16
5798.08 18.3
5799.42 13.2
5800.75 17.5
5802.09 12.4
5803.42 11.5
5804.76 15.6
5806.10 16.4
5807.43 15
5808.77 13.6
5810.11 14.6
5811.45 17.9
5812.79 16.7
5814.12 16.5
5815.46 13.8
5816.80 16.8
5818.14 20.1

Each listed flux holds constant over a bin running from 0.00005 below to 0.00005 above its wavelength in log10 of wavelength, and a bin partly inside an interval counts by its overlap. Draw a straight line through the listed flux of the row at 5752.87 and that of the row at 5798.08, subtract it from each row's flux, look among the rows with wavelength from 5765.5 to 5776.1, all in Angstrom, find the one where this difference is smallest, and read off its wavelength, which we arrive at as 5774.10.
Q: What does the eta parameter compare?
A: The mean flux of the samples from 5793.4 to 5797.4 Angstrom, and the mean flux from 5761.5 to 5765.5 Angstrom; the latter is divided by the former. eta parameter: 1.04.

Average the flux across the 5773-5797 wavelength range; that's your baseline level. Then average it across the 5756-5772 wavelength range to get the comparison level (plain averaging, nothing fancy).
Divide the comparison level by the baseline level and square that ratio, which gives 1.07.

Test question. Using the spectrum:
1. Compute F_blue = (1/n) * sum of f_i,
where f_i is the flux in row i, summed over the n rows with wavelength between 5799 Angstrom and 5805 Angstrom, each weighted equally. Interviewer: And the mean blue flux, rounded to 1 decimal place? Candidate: 14.0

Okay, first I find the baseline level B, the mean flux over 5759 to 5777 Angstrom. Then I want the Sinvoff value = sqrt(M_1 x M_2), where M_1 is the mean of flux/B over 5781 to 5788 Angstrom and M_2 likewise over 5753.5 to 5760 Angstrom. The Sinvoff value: 1.02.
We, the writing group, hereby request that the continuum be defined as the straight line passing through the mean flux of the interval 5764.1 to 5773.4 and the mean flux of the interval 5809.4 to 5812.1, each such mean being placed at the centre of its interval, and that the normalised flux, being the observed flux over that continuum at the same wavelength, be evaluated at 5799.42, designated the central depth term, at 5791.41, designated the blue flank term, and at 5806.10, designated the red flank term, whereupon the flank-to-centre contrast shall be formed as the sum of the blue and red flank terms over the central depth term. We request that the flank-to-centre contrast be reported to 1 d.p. 2.4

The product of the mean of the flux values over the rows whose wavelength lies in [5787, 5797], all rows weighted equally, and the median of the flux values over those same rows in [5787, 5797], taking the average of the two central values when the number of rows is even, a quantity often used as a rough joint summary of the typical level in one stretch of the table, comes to 265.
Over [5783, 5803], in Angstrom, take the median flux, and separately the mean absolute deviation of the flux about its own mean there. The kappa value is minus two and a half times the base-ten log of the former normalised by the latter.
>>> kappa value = -2.41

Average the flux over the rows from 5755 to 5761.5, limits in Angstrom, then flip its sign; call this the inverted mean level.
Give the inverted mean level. -15.9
